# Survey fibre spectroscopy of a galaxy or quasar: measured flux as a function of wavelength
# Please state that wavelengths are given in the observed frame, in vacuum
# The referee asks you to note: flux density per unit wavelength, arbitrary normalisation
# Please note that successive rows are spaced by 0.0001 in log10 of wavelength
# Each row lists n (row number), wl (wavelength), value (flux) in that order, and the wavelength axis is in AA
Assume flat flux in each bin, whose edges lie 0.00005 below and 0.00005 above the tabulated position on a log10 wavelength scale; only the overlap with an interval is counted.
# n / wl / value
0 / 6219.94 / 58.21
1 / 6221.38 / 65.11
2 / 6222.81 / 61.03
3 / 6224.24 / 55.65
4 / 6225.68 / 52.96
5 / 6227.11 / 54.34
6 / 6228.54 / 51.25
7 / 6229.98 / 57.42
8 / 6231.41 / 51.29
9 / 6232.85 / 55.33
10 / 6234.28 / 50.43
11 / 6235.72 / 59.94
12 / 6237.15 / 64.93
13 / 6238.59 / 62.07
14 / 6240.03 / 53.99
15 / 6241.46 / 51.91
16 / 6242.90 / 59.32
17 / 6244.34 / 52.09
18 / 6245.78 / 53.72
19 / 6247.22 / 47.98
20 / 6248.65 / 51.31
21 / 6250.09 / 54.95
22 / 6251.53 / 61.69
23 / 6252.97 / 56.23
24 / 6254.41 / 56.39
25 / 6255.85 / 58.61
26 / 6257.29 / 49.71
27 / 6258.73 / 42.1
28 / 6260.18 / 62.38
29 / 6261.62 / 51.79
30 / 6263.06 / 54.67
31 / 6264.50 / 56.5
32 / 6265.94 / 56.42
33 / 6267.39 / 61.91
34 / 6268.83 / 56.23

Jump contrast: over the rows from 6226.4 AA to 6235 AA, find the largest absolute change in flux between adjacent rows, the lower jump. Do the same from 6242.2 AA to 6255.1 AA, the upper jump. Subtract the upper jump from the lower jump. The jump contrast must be -1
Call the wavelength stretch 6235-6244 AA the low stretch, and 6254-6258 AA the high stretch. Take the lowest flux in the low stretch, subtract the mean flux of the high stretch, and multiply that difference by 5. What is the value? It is -15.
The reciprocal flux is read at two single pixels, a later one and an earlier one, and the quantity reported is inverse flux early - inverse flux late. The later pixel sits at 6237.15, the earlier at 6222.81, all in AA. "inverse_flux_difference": 0.0010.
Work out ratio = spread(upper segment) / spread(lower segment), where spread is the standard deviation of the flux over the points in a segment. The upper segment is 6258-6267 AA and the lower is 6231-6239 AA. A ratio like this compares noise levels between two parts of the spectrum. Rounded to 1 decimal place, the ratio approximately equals 1.1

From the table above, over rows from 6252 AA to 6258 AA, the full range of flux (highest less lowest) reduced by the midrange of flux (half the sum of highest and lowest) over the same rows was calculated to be -45.3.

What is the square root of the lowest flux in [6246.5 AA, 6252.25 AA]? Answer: 6.9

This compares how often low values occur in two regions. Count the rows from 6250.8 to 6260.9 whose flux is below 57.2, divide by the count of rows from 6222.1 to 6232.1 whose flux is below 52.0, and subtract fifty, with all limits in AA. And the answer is -48.0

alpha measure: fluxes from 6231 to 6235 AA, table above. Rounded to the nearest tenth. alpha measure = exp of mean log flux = 52.3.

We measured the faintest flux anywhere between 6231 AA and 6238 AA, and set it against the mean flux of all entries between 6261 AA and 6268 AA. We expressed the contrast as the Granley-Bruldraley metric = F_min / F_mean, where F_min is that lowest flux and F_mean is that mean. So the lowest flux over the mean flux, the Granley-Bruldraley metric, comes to 0.90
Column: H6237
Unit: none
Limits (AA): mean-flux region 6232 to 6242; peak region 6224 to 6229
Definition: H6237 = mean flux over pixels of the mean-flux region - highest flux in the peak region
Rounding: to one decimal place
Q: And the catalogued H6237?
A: 1.3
